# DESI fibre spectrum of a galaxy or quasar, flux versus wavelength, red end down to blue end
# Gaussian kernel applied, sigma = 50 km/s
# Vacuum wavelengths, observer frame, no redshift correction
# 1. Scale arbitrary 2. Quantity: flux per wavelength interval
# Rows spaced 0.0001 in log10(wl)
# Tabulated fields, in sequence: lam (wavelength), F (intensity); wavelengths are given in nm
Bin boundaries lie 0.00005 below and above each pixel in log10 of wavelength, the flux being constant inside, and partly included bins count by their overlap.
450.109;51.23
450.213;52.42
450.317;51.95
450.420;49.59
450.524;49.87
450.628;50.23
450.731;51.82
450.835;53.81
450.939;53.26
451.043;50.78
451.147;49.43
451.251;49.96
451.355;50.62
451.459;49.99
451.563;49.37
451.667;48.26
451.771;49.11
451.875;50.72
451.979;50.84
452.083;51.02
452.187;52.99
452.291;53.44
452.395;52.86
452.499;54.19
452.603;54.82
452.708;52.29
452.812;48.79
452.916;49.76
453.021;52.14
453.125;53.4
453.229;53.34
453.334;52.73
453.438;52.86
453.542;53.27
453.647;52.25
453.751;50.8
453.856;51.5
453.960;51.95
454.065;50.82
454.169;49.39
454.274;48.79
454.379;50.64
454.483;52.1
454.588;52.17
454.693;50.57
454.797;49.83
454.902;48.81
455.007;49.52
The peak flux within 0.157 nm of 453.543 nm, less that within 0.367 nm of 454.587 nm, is 1.1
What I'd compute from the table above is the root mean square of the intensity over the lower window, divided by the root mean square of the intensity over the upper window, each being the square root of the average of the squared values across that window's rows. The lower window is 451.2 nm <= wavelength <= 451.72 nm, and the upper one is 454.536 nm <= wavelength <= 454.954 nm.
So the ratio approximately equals 0.99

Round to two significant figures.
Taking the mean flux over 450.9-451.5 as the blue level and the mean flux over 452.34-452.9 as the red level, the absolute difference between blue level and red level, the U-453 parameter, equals 1.9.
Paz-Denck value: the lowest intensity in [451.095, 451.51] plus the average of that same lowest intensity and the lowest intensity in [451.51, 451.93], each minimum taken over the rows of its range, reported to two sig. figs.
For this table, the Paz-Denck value 98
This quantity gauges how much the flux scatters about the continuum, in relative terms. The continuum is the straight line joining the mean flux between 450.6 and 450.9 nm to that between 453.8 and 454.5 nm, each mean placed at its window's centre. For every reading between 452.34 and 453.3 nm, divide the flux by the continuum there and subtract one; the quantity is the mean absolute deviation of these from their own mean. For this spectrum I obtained 0.028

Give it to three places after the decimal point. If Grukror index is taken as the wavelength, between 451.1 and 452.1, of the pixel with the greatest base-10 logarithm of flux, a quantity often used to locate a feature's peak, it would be 452.083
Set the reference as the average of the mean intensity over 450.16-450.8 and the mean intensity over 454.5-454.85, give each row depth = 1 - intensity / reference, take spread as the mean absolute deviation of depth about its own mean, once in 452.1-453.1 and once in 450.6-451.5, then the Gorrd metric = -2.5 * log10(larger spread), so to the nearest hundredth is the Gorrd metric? 3.87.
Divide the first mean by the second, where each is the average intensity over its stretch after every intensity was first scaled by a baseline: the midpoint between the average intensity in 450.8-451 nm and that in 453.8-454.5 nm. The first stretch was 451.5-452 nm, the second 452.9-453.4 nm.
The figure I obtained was 0.95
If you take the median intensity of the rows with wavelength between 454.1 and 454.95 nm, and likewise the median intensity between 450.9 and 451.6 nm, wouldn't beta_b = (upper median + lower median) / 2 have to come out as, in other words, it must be 50.1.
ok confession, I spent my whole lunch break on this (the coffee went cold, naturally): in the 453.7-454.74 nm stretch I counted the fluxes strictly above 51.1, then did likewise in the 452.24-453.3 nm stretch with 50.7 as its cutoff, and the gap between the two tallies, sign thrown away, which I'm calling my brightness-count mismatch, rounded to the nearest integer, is 4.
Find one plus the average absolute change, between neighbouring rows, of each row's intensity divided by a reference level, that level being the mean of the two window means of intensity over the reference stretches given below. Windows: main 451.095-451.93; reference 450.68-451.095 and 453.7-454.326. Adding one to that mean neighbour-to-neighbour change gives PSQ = 1.017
